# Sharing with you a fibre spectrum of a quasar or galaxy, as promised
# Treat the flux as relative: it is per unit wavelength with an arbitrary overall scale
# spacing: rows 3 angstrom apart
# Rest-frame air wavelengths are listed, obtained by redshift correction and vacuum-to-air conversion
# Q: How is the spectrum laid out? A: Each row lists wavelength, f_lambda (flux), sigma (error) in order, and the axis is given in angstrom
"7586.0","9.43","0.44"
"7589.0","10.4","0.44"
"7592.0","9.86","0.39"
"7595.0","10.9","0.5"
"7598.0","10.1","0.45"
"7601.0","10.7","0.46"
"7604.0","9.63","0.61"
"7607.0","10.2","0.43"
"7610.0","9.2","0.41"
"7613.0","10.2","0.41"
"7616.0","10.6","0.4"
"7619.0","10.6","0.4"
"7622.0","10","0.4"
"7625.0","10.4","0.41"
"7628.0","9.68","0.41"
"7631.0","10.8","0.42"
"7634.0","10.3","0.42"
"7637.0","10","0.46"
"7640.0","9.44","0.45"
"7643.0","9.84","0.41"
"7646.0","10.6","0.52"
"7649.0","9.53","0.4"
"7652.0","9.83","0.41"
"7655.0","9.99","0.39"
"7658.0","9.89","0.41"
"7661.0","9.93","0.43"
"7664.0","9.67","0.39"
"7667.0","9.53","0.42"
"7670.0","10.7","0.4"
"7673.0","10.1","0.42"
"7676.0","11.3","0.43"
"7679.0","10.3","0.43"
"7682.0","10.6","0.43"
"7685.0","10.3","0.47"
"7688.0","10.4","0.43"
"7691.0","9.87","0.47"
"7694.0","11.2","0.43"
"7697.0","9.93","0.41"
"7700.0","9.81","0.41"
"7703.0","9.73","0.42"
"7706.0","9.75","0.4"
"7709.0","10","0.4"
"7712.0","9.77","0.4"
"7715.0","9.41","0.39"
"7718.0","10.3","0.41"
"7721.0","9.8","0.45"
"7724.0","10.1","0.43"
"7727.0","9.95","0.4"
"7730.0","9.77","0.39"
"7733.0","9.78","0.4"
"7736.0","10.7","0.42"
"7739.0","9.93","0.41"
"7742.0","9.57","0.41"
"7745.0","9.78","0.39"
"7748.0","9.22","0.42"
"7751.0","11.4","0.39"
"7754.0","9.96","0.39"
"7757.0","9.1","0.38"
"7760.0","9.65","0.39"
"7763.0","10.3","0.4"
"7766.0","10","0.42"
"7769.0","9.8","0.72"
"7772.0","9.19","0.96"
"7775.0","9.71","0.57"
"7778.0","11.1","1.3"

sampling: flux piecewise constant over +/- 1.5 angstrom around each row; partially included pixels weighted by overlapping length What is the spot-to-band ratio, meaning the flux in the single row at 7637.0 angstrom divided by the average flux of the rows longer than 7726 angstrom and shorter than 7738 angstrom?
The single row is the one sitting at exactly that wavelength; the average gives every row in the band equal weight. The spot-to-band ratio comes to 1.00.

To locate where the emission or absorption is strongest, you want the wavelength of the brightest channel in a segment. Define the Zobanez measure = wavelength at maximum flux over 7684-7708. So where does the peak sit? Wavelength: 7694.0 angstrom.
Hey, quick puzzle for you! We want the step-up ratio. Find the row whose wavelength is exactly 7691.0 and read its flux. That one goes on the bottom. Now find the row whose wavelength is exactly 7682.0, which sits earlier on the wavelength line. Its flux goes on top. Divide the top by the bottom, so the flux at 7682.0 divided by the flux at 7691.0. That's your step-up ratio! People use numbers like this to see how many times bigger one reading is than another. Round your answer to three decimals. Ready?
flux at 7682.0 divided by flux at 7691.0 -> 1.074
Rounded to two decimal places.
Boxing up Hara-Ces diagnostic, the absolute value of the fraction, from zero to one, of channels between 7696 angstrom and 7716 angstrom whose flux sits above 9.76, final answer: 0.57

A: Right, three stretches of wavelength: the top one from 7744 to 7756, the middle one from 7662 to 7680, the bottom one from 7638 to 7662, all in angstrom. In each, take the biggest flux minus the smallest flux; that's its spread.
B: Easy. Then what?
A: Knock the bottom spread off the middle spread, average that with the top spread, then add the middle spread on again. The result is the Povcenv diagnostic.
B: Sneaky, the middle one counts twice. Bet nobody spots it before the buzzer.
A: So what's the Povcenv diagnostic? 3.2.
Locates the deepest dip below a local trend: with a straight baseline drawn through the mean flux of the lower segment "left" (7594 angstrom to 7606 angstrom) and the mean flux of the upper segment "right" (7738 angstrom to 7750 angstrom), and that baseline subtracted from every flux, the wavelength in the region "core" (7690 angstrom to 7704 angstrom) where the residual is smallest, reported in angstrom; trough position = 7703.0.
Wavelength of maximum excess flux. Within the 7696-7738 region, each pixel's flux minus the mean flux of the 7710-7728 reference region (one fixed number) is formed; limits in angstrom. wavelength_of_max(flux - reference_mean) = 7736.0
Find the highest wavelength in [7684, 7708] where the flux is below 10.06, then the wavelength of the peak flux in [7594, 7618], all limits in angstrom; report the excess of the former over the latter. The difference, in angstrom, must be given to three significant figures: 111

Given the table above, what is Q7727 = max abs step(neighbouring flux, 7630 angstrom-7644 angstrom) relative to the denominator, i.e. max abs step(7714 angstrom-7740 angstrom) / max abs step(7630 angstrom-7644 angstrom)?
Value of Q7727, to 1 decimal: 1.6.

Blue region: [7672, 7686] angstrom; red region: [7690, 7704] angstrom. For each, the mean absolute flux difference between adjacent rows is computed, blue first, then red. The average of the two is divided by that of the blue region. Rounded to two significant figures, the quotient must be 1.0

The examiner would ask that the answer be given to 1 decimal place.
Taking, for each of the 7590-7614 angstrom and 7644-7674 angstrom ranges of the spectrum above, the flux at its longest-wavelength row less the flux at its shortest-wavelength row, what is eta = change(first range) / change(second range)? -0.7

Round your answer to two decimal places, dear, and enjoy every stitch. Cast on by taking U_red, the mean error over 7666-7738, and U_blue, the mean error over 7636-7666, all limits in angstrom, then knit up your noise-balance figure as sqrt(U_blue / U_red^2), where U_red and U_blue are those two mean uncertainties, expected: 1.56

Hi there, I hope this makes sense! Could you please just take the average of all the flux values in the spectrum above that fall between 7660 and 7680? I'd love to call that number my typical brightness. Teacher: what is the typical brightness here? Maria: 10.2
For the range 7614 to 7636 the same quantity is 10.3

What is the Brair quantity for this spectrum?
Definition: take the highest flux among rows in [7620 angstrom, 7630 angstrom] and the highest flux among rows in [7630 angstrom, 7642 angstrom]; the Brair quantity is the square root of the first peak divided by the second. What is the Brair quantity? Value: 0.98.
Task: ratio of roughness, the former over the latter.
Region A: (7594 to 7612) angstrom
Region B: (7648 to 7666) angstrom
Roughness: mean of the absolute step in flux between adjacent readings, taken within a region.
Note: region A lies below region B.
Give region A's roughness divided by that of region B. 4.7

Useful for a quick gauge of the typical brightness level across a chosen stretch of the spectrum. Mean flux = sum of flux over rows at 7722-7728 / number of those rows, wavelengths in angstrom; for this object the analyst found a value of 10.0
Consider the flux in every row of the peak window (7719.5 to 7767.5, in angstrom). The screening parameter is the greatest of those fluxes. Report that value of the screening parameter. 11.4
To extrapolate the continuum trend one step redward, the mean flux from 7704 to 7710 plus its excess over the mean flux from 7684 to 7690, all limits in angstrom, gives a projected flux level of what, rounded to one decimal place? 9.4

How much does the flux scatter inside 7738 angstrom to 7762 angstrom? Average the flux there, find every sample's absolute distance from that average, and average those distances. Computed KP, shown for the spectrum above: 0.45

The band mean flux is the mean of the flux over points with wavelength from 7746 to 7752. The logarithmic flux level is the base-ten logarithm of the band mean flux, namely 1.01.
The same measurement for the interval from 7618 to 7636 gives 1.01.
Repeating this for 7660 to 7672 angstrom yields 1.00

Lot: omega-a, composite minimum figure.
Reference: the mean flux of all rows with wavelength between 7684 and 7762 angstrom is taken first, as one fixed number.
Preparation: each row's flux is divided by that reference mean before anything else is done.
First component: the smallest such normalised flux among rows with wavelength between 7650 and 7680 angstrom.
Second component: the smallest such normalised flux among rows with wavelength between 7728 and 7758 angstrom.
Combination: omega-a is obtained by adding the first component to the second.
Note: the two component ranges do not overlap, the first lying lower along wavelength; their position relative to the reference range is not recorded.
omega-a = 1.87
